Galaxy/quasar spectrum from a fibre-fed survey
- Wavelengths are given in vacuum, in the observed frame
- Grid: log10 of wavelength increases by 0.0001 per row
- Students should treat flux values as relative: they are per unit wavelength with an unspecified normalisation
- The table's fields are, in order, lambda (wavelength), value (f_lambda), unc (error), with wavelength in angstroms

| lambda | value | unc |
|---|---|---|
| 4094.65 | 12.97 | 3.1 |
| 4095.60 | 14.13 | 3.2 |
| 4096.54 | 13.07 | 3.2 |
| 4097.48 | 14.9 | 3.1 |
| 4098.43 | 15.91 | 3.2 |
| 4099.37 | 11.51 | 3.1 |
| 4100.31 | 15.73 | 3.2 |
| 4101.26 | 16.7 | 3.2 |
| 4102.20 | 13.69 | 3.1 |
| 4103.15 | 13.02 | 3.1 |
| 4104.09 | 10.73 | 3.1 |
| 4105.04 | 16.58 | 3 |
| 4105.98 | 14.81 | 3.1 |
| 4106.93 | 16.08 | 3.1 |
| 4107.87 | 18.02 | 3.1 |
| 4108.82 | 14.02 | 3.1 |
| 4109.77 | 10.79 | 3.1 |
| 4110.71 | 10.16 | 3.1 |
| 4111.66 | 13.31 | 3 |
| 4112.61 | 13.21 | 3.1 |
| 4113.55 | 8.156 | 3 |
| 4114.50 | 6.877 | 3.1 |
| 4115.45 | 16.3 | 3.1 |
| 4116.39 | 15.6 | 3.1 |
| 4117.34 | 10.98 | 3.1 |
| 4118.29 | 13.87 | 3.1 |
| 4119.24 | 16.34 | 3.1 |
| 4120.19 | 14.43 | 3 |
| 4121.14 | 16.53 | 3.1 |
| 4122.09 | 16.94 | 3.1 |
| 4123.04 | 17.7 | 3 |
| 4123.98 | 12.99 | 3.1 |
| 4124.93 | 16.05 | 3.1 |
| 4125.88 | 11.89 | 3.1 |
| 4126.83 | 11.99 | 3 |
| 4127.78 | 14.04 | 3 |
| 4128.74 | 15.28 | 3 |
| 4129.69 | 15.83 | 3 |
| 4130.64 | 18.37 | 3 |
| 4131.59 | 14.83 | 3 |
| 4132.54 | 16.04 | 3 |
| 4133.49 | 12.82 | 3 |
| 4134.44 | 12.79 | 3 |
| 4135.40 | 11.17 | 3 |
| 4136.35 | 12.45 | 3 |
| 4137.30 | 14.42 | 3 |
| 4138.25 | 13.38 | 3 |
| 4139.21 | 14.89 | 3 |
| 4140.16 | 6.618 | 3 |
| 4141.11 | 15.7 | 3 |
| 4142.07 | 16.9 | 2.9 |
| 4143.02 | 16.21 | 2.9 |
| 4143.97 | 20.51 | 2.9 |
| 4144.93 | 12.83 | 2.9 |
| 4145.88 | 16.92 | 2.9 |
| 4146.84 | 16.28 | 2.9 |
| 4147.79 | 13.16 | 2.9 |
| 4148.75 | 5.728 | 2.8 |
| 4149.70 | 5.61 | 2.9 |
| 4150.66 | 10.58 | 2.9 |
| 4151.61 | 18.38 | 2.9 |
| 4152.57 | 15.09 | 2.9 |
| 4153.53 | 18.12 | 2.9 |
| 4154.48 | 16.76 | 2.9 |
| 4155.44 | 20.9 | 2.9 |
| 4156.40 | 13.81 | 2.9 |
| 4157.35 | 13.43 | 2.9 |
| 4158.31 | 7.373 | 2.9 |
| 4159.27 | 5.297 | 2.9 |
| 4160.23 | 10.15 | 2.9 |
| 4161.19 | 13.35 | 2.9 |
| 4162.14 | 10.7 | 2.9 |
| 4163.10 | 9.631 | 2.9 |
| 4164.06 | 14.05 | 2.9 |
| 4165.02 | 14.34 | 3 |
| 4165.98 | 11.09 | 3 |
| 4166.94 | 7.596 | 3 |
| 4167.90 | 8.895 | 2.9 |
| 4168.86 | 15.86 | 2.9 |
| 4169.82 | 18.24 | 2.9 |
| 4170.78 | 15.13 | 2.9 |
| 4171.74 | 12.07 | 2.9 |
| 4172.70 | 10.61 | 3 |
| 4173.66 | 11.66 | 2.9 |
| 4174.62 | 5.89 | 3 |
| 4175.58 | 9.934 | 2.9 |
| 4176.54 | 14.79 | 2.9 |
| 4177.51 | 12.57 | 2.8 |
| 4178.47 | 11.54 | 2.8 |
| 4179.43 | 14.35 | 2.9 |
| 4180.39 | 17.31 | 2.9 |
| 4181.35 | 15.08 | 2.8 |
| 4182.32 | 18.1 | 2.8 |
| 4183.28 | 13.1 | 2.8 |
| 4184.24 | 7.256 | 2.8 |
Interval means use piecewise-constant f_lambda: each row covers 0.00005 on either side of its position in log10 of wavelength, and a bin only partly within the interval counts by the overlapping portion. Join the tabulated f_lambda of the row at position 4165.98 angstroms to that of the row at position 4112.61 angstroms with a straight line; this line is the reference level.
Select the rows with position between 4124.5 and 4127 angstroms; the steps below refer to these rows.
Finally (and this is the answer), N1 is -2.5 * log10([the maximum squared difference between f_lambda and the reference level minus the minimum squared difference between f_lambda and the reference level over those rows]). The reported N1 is -2.6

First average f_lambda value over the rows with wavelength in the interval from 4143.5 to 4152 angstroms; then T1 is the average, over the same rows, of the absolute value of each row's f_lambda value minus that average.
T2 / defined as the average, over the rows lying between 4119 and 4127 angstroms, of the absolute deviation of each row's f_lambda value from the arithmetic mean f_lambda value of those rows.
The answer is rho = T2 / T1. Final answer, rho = 0.5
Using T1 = 4.2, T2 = 1.9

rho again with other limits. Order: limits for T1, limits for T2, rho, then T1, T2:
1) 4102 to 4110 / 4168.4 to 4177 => 1.5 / 1.9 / 2.9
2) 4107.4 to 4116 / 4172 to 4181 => 0.8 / 3.0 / 2.4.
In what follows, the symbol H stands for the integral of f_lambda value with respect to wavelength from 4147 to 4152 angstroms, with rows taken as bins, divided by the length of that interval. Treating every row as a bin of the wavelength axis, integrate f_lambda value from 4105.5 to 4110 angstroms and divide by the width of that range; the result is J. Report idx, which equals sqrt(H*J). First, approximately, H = 10.9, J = 15.0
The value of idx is 12.8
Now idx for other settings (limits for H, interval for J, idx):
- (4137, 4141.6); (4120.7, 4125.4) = 14.4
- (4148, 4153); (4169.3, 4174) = 12.3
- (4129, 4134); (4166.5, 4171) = 14.3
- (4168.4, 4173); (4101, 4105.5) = 14.3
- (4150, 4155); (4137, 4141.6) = 14.1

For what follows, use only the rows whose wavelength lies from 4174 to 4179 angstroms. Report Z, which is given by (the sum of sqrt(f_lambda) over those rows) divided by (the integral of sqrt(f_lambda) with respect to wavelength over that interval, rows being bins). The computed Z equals 1.00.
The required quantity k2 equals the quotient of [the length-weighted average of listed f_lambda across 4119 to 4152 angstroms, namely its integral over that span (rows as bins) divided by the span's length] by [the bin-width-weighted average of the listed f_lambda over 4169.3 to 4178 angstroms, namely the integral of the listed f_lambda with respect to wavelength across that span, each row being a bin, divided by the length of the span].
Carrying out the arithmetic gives 1.15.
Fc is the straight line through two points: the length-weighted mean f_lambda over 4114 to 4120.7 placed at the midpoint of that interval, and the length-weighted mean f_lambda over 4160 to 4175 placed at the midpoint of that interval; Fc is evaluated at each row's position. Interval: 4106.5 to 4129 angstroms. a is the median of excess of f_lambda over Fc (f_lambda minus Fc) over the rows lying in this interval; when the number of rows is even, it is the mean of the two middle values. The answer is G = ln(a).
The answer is -0.41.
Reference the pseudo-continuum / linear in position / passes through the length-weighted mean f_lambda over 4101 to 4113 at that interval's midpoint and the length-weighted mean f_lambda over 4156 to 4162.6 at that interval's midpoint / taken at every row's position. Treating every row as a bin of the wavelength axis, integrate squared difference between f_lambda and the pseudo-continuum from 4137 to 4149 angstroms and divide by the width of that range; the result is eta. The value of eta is 21.6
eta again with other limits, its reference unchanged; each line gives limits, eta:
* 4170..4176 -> 11.8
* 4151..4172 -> 22.8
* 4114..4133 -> 10.8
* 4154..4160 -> 30.7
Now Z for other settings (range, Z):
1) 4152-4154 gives 1.00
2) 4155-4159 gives 1.02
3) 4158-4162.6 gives 1.08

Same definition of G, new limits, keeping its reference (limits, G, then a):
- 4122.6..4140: 0.21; 1.2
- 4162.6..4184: 0.29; 1.3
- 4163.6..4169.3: -0.52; 0.6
